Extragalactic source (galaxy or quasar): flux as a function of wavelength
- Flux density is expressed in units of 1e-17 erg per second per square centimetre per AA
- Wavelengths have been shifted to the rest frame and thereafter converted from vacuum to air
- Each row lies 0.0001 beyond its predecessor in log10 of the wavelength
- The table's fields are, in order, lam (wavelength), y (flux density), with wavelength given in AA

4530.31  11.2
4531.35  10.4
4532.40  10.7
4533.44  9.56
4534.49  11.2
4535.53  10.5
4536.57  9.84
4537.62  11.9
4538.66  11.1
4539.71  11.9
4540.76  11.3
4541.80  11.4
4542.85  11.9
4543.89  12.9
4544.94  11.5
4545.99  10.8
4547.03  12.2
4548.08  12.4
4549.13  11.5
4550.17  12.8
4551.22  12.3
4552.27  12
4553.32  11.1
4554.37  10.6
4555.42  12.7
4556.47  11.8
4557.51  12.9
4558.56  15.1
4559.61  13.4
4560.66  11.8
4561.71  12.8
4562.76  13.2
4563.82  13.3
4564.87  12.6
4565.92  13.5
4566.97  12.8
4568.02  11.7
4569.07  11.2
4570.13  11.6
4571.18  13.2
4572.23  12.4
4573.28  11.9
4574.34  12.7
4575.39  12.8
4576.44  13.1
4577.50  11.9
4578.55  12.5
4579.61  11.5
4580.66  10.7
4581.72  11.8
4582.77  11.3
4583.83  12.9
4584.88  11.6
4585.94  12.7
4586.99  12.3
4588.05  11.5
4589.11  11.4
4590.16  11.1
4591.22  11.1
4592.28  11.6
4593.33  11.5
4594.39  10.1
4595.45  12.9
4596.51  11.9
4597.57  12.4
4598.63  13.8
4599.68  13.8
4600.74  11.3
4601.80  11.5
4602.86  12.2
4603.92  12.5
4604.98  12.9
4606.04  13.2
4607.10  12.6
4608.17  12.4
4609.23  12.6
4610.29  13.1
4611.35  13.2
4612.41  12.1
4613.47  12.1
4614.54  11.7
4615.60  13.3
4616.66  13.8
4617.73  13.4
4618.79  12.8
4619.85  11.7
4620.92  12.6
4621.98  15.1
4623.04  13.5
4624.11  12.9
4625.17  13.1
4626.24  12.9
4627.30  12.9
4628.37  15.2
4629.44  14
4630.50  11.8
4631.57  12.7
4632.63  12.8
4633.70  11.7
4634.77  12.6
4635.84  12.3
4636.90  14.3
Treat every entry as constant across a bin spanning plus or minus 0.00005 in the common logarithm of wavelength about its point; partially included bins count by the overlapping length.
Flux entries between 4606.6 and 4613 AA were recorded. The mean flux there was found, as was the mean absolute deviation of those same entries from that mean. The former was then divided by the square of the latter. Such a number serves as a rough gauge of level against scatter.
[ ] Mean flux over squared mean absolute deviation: 122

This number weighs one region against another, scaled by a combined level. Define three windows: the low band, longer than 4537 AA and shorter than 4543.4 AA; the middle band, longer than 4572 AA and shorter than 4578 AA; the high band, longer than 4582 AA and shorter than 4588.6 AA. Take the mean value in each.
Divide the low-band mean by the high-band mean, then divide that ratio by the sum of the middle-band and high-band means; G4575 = 0.0392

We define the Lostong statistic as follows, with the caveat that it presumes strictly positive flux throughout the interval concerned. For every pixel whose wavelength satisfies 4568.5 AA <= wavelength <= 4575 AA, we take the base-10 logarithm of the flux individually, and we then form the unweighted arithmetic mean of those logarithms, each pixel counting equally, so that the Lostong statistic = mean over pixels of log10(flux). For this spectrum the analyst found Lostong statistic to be 1.08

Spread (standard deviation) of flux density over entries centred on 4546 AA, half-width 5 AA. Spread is 0.7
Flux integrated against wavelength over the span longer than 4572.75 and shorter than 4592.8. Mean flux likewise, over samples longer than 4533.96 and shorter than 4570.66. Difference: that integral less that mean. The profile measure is 227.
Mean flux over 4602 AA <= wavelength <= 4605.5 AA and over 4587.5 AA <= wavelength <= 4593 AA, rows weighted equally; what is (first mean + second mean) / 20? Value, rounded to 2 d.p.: 1.19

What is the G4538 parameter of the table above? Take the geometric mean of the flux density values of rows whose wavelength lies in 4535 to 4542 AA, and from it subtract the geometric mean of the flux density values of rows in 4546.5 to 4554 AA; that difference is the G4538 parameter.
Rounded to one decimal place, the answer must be -0.9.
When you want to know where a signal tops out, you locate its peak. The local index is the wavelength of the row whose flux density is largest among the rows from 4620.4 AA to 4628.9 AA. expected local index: 4628.37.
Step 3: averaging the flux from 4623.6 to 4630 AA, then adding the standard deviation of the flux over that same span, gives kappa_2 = 14.4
